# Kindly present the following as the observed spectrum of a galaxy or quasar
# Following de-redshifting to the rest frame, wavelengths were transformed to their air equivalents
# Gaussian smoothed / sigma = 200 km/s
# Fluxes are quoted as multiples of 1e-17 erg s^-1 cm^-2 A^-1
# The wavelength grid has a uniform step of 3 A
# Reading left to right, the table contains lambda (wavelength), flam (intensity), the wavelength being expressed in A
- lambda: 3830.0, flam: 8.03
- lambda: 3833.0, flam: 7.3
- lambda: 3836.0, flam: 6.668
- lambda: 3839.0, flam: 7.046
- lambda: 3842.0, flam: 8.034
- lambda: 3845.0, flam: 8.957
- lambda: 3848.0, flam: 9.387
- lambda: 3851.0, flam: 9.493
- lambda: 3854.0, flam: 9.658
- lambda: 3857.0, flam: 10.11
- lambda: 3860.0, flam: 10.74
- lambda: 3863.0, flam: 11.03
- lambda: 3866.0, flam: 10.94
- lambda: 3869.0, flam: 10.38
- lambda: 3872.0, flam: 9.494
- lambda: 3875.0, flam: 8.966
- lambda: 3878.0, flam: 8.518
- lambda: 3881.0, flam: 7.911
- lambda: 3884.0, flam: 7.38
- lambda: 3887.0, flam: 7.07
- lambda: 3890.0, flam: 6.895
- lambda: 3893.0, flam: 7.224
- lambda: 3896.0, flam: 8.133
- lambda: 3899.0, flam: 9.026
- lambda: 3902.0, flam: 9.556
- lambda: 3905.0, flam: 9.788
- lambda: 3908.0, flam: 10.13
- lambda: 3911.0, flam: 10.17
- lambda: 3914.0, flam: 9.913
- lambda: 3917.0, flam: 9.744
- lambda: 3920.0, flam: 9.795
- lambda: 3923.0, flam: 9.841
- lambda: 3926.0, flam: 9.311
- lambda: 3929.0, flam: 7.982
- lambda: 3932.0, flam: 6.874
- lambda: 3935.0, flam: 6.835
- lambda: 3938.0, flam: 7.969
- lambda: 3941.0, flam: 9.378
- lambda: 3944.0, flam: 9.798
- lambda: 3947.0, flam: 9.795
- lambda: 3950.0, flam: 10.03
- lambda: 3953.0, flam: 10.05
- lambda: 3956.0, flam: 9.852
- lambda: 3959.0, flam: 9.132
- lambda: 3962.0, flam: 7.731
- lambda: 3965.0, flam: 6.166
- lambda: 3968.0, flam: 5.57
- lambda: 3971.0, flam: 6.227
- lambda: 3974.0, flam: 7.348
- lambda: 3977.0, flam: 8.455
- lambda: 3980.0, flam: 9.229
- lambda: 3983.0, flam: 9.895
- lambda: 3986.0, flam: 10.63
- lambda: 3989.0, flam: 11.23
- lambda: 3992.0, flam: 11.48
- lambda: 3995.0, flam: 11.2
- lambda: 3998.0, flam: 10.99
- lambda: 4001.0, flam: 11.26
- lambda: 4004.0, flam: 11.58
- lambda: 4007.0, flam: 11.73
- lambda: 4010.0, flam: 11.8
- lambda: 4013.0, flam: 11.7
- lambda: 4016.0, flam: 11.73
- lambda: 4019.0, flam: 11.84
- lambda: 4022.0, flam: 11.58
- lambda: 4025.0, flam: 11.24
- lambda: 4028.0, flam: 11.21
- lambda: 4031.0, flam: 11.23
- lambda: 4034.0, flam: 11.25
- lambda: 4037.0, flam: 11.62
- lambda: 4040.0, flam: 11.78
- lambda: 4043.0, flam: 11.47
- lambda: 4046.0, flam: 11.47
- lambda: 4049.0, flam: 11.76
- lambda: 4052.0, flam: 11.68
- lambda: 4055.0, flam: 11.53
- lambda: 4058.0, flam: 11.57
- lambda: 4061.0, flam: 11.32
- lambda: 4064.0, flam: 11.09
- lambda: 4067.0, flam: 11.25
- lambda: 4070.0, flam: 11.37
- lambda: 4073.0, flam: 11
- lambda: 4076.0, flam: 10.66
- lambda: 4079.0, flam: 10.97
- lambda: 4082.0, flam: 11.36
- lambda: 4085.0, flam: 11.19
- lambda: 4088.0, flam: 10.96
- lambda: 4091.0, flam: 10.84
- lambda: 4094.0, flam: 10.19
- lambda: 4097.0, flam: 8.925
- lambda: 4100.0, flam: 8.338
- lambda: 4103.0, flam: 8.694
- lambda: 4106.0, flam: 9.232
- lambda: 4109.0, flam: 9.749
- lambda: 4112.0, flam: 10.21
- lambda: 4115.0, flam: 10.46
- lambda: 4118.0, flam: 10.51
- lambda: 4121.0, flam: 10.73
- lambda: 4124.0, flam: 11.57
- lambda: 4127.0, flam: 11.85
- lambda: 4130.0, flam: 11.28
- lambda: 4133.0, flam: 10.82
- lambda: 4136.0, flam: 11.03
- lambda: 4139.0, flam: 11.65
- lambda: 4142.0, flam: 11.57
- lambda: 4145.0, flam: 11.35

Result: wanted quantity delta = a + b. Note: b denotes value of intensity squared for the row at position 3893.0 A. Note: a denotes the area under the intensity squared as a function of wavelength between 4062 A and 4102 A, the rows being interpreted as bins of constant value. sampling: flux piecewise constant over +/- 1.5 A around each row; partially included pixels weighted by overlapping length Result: 4590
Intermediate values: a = 4538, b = 52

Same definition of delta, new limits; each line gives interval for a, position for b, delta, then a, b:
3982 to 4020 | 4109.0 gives 4978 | 4883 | 95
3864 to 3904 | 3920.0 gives 3133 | 3037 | 96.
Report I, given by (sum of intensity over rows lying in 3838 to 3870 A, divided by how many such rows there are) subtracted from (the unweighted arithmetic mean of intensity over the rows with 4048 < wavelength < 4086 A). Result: 1.7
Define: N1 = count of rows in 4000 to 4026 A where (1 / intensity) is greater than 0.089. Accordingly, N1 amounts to 0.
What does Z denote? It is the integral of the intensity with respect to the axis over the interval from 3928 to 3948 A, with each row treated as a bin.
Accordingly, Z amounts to 167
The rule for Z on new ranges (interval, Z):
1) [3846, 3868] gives 224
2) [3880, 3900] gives 152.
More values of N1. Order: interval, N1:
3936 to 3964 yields 9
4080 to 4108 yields 8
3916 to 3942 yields 9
